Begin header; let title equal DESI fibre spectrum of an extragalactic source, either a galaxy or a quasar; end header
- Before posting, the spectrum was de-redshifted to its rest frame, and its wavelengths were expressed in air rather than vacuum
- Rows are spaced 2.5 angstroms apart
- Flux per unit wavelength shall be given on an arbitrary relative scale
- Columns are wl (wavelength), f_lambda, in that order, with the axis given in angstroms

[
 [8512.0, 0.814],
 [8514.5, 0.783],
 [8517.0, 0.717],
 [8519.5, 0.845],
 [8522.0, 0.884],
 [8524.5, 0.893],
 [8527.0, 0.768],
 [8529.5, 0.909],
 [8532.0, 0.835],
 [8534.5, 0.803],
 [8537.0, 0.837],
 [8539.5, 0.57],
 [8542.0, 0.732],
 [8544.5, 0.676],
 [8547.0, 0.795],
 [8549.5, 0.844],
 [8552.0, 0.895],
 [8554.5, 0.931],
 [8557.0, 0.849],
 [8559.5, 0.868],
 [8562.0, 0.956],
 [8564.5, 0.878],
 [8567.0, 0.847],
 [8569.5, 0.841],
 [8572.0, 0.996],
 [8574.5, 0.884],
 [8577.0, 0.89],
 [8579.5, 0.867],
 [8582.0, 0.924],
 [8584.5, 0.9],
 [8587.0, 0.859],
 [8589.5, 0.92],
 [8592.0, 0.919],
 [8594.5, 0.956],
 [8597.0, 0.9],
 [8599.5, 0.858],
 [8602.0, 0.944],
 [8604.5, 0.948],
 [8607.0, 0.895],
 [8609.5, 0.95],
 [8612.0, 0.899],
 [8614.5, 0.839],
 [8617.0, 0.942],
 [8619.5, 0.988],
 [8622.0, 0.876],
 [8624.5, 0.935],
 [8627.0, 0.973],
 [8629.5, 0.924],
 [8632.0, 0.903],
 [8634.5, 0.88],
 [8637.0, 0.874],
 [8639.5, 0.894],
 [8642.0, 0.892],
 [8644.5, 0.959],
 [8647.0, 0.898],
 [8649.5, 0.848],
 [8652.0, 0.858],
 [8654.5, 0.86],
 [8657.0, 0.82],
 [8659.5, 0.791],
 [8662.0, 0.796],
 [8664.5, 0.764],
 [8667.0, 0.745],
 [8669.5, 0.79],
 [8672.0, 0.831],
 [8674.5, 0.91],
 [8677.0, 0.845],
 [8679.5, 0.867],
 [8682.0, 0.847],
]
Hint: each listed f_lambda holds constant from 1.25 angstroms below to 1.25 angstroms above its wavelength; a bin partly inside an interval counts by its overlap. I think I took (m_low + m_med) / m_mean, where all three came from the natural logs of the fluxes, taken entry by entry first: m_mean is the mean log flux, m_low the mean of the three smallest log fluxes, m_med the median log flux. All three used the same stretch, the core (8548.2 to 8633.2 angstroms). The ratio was 2.78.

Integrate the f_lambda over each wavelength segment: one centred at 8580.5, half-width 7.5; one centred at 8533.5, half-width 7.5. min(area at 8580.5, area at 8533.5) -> 12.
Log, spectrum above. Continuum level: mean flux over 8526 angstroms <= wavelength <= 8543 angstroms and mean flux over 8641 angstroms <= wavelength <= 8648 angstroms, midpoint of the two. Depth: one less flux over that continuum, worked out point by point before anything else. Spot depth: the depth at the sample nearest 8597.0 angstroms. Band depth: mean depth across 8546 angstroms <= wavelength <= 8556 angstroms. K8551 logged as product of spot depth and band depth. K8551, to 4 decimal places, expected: 0.0013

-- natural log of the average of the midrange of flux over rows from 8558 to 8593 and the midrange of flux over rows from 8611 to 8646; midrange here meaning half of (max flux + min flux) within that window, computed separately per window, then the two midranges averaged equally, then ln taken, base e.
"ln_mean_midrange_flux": -0.09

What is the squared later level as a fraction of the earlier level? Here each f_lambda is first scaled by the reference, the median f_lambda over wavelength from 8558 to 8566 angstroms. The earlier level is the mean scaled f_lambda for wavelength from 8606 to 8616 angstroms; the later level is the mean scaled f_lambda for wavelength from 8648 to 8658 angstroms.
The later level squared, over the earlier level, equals 0.91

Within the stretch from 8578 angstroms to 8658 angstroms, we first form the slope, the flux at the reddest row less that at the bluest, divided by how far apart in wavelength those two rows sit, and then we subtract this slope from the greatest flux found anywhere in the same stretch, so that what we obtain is 0.989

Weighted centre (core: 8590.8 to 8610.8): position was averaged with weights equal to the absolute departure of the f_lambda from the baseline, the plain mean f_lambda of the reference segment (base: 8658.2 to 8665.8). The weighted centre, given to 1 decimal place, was 8600.9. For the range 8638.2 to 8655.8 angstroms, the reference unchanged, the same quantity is 8646.0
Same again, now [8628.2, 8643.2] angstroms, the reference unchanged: 8635.4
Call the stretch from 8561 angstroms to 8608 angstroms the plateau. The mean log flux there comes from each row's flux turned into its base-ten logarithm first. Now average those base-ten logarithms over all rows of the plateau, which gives -0.04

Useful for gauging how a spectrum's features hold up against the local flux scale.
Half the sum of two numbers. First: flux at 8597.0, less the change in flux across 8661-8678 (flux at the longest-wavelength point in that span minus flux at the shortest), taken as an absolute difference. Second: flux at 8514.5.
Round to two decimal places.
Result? 0.82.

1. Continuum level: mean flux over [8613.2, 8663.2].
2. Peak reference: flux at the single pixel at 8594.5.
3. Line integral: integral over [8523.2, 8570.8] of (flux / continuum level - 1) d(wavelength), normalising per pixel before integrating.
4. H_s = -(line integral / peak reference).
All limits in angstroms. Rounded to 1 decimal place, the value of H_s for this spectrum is 3.3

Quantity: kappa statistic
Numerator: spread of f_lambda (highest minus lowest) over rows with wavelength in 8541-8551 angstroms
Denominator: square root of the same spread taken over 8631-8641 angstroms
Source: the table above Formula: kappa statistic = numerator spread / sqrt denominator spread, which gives 0.99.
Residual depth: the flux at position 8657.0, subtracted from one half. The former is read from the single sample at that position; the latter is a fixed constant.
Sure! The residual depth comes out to -0.32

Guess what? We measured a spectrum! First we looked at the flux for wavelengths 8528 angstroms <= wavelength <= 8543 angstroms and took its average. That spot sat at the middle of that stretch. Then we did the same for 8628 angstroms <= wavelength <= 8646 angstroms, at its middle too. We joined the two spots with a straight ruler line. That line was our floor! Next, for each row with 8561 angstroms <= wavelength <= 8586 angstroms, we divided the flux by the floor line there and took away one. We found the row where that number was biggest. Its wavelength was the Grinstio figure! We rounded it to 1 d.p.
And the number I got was 8572.0 angstroms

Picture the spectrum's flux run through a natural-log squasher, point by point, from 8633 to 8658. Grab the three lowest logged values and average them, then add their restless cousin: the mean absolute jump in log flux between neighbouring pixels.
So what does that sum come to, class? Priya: -0.14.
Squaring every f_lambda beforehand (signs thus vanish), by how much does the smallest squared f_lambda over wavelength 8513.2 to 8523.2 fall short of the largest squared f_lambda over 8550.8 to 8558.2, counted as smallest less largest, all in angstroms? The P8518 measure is -0.35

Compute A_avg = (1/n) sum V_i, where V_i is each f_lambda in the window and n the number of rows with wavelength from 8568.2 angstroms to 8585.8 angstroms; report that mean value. 0.90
